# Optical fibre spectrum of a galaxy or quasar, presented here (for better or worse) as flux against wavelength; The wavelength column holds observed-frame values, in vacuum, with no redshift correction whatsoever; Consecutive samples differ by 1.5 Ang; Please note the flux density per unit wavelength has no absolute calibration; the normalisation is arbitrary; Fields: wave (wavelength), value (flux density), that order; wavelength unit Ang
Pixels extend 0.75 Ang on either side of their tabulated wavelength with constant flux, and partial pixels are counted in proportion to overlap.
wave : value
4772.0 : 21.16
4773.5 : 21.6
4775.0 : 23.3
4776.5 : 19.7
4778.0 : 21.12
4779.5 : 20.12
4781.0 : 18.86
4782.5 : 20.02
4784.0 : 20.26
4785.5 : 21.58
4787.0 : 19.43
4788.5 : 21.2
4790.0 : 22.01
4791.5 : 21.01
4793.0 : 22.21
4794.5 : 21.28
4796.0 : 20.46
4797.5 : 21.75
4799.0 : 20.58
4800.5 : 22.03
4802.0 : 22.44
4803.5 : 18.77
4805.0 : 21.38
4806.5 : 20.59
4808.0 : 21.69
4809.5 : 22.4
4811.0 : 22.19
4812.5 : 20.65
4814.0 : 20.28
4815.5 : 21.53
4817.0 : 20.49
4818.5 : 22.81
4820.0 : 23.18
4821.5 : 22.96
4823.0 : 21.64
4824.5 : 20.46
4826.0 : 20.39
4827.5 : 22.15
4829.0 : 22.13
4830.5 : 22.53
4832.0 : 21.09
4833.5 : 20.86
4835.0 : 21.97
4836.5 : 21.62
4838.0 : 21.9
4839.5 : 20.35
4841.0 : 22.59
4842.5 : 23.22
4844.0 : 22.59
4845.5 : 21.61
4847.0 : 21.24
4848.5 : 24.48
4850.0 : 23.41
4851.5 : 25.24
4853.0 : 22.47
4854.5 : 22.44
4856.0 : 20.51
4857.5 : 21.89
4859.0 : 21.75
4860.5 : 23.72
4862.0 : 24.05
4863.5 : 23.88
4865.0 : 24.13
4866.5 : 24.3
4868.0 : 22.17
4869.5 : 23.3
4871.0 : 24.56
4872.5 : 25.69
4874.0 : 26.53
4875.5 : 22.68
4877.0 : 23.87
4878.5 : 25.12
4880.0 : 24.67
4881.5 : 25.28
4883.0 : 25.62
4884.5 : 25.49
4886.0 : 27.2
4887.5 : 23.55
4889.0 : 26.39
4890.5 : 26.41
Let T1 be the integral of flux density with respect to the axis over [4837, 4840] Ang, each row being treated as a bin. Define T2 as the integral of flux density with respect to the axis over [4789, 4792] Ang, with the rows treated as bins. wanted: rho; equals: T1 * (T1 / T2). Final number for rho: 63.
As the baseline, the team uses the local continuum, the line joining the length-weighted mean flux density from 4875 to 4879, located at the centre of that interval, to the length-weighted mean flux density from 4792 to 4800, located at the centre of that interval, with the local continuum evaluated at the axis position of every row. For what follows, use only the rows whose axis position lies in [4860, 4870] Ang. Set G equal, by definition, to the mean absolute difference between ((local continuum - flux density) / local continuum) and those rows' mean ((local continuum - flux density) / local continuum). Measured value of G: 0.025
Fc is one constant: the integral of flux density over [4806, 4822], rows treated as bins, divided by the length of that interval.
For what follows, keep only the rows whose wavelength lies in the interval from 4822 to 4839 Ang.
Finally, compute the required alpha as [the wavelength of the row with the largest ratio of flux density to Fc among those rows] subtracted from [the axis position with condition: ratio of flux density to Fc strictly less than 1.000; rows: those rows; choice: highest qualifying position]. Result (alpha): 6.0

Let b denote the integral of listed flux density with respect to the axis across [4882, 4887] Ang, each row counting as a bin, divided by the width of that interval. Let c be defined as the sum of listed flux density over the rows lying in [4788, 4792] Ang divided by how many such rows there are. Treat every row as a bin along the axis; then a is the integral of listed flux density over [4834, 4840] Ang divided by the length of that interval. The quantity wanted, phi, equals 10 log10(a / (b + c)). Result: -3.43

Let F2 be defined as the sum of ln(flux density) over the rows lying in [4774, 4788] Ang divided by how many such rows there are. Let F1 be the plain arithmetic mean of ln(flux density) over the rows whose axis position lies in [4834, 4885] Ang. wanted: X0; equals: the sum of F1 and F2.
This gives 6.17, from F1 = 3.15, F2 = 3.02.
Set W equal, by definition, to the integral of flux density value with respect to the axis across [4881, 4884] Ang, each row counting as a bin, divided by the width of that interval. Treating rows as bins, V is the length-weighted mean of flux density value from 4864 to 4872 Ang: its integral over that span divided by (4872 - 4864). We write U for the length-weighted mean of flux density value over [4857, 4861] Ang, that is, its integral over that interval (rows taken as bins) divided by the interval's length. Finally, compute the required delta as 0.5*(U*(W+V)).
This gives 552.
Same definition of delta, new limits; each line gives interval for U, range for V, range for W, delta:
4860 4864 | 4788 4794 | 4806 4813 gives 516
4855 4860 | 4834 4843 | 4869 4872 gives 496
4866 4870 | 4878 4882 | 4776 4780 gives 526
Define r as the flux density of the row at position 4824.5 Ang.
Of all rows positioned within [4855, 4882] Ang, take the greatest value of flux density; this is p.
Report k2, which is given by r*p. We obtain 543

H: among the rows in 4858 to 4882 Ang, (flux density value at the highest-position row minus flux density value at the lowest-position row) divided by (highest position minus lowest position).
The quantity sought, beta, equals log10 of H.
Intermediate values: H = 0.16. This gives -0.8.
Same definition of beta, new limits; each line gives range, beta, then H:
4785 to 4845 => -1.8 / 0.02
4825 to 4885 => -1.1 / 0.09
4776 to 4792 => -1.1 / 0.09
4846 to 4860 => -1.4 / 0.04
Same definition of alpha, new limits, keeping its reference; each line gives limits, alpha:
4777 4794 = -1.5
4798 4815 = 12.0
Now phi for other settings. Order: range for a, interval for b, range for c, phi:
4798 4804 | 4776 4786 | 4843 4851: -3.08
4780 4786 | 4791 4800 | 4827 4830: -3.34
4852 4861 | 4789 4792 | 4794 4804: -2.83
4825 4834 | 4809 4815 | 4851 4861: -3.10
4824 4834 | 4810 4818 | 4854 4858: -3.00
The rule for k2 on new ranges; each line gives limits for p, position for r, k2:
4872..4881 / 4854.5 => 595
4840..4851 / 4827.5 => 542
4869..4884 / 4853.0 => 596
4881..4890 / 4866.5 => 661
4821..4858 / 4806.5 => 520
